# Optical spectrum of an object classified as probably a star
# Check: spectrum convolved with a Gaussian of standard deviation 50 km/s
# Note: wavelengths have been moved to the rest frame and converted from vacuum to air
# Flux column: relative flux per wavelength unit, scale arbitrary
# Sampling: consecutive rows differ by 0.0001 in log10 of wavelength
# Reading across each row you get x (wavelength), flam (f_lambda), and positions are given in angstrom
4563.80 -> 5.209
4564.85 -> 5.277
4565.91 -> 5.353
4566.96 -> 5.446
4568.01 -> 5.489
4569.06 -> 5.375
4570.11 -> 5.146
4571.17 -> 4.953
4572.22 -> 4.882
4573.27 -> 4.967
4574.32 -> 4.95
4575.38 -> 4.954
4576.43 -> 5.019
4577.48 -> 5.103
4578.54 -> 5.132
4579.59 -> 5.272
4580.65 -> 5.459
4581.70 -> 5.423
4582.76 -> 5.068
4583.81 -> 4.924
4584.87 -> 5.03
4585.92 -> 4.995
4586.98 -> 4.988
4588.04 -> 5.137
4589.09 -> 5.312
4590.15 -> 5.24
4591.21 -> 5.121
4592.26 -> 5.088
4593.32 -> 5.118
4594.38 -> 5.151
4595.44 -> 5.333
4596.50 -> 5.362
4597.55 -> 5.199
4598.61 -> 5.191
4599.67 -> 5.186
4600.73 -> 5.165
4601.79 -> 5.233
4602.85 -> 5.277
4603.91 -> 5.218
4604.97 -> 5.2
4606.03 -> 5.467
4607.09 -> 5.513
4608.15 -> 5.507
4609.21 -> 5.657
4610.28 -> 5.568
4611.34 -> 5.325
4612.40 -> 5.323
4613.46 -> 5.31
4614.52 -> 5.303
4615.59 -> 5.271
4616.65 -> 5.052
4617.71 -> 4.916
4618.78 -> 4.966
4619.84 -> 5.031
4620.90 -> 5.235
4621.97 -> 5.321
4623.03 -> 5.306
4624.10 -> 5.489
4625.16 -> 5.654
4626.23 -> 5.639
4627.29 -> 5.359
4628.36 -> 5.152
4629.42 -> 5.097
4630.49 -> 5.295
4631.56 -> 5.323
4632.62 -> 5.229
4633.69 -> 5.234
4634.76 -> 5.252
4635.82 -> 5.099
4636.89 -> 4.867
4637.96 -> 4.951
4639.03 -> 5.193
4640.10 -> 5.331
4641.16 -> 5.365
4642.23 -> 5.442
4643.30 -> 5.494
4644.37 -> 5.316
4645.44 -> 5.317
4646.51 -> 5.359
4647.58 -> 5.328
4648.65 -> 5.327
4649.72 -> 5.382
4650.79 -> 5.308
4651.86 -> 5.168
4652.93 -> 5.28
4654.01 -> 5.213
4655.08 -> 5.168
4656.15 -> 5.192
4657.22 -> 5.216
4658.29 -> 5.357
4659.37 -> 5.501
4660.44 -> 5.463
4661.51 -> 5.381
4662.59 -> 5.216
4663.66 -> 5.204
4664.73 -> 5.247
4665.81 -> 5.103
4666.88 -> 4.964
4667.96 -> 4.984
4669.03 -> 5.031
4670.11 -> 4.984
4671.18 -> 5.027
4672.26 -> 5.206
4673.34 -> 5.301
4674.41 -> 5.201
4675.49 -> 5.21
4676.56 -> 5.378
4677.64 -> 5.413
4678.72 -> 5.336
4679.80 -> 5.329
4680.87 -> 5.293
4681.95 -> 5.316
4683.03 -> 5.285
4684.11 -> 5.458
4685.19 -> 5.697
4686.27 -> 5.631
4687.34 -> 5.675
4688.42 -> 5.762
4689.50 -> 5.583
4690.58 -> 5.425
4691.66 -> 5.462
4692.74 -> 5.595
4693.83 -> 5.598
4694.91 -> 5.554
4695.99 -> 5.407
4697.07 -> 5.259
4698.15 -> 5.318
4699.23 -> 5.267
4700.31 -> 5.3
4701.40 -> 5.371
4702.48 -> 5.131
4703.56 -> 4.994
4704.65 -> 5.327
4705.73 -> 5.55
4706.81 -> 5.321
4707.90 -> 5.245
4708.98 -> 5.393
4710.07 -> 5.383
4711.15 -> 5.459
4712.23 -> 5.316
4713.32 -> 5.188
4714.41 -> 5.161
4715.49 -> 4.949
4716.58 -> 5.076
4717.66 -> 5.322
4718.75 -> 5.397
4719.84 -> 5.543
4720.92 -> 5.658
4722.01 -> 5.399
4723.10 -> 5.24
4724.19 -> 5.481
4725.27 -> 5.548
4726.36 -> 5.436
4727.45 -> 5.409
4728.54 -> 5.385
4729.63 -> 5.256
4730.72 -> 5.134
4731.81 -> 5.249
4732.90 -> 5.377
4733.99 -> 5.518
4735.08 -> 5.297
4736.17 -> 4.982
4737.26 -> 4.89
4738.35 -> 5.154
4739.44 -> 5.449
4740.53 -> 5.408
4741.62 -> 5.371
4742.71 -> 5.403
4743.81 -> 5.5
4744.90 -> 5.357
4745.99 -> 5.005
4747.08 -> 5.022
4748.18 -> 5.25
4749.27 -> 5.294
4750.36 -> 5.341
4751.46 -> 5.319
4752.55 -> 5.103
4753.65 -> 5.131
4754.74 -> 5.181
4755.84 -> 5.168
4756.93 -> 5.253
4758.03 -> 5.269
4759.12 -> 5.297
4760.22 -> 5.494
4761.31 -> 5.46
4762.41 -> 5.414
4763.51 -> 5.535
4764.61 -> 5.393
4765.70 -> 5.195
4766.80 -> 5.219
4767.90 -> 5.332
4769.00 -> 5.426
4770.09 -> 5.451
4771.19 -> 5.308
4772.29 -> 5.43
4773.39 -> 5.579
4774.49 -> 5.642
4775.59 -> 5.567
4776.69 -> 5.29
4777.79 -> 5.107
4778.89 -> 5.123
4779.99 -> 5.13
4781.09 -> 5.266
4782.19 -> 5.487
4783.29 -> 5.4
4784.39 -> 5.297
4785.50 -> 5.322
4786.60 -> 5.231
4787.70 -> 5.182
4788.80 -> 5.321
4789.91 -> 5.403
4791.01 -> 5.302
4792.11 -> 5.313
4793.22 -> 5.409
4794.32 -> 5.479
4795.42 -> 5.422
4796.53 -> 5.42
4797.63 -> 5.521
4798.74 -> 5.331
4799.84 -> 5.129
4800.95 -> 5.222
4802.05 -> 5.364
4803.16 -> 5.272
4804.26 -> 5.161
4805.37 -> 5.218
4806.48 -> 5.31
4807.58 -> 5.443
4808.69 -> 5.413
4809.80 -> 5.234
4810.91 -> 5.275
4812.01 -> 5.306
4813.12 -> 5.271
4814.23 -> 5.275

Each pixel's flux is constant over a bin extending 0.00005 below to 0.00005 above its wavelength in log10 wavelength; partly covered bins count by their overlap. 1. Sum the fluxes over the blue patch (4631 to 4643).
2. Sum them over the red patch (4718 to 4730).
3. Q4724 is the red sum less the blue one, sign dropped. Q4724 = 2.5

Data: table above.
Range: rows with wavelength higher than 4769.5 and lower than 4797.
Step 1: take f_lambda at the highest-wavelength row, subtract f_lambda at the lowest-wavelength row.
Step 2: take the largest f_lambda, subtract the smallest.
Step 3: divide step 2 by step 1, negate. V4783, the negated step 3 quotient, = 17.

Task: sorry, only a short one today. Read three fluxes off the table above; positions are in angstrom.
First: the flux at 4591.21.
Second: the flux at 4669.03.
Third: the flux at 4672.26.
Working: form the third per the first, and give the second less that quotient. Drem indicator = 4.01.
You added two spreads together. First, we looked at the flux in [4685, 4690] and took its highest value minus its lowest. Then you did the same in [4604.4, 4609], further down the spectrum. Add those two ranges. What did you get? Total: 0.49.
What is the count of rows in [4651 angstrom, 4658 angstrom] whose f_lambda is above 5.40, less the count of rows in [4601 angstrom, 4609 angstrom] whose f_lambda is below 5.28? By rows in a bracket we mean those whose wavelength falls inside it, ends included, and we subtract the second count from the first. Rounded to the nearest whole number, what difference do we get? -4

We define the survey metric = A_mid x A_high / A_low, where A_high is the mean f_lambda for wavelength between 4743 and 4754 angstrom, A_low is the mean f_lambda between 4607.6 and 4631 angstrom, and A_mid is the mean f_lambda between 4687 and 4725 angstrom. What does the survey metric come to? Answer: 5.3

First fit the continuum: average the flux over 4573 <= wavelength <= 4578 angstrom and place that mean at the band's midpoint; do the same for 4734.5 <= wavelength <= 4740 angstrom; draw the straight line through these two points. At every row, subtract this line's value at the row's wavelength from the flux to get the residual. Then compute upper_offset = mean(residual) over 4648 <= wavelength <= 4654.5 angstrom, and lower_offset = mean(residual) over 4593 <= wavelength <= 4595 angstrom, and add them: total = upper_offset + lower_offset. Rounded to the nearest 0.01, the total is 0.33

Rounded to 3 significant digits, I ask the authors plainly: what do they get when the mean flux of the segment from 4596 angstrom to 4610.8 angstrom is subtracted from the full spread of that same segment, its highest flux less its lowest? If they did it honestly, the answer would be -4.85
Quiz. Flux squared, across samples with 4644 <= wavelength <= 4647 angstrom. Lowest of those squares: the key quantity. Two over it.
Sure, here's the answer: 0.0708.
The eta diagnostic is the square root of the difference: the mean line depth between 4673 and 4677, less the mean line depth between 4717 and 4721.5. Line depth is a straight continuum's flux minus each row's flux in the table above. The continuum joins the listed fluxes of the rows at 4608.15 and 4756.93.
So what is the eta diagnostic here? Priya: 0.53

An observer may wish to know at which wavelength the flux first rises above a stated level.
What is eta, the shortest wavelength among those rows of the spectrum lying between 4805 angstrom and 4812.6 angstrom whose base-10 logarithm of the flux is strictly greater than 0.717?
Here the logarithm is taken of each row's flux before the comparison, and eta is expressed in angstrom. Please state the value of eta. 4805.37 angstrom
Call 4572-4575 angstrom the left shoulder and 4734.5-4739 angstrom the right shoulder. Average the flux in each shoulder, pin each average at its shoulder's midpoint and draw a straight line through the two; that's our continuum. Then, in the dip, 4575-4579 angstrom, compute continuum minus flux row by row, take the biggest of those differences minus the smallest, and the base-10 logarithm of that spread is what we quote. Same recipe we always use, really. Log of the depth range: -0.76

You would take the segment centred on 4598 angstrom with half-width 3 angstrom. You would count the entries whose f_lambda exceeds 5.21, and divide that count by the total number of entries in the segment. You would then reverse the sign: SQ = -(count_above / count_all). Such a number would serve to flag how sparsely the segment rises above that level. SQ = -0.33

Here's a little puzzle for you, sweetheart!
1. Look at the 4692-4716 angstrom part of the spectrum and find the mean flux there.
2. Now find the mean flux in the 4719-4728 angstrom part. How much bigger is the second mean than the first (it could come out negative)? 0.14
